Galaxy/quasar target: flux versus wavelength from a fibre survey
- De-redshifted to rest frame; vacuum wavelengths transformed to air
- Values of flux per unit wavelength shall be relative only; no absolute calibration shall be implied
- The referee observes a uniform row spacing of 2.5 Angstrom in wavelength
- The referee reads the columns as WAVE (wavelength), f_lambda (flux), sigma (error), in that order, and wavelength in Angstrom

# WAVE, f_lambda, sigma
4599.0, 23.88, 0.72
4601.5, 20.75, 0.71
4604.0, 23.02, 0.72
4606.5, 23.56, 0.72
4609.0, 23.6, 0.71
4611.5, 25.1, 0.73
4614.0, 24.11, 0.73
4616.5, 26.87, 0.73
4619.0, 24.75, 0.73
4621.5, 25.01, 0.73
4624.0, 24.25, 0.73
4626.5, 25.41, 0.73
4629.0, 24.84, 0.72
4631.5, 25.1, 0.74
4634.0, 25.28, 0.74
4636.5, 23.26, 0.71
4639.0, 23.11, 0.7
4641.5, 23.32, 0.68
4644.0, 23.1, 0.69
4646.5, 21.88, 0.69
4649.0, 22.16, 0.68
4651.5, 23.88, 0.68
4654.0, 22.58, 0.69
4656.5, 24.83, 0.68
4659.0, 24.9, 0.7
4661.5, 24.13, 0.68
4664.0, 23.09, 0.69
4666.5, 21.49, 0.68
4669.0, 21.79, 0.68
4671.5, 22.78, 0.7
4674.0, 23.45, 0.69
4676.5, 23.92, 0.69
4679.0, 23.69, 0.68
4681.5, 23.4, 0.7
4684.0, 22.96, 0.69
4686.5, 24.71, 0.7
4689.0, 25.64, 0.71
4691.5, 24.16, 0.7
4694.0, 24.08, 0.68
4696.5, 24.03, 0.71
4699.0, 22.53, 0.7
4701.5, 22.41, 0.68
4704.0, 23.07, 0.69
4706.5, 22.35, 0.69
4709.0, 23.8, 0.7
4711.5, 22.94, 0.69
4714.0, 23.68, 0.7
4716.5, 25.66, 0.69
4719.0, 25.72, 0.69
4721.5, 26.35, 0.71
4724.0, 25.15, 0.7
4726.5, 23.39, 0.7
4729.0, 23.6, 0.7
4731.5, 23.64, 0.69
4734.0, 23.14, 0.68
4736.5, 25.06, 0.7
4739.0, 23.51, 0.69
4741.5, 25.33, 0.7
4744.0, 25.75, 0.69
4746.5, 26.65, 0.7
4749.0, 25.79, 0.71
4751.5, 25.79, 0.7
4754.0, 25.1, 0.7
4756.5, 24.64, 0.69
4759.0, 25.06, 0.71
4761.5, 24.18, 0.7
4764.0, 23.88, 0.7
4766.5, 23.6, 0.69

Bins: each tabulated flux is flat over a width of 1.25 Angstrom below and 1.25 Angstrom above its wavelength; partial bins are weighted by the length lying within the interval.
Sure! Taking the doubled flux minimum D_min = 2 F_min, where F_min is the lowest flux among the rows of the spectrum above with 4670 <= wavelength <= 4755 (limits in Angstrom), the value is 44.7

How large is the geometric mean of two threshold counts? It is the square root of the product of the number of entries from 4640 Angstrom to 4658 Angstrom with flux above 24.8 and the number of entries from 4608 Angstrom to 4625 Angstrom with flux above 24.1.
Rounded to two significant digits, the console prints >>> 2.4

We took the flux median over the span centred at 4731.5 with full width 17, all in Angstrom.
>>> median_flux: 23.6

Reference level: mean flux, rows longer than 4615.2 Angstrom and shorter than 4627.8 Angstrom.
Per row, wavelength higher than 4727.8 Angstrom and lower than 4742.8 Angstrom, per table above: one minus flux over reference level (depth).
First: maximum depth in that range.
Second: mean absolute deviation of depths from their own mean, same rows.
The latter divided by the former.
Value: 0.36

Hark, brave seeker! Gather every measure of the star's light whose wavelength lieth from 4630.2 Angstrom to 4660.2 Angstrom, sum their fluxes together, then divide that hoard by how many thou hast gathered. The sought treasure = 23.6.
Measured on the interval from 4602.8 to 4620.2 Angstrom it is 24.4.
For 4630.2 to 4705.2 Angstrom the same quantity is 23.5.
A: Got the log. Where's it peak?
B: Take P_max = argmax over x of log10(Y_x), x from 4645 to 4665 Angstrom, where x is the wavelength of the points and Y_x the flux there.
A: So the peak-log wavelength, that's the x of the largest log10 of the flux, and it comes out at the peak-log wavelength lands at 4659.0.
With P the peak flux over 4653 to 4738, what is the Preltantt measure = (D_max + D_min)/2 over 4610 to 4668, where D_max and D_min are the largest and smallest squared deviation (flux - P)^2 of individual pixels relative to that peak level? 11.9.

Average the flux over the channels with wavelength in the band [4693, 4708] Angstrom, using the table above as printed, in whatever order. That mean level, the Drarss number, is 23.1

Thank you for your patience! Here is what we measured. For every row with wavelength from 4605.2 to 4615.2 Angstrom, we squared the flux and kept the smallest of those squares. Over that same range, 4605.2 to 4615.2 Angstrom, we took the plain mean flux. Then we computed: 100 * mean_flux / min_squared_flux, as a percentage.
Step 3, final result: 4.34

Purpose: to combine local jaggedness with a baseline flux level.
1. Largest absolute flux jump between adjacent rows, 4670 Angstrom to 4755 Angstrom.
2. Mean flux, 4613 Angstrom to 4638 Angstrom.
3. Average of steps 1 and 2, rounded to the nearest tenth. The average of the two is 13.4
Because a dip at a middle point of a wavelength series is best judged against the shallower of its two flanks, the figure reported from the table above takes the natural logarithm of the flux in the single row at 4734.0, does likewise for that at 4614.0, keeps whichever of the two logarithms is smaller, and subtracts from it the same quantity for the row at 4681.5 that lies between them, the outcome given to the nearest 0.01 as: -0.01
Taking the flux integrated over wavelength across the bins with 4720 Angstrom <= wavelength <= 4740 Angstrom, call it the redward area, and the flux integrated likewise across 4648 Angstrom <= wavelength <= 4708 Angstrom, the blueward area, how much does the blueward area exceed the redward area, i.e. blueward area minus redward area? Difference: 920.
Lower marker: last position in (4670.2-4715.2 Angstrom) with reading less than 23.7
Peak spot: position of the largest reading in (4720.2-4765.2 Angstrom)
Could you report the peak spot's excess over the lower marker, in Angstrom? 32.5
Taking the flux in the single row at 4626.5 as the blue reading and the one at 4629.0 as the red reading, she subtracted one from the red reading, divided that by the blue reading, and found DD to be 0.94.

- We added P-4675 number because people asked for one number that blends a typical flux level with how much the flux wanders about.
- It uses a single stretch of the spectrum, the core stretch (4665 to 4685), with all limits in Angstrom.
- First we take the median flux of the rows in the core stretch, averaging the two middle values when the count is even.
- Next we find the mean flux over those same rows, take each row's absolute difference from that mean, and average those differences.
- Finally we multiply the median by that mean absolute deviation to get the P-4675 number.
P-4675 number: 16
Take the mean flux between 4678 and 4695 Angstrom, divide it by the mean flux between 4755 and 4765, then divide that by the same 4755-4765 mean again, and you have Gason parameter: 0.040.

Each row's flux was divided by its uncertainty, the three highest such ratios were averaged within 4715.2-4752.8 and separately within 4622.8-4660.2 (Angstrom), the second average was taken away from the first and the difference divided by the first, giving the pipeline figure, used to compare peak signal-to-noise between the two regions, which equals 0.048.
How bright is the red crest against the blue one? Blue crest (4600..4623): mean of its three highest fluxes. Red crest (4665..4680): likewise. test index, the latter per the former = 0.92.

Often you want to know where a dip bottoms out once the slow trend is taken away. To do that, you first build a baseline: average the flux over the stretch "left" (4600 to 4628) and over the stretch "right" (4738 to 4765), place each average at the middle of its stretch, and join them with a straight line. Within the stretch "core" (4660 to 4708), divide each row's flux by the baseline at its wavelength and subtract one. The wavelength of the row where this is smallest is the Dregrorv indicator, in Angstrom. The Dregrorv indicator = 4666.5 Angstrom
